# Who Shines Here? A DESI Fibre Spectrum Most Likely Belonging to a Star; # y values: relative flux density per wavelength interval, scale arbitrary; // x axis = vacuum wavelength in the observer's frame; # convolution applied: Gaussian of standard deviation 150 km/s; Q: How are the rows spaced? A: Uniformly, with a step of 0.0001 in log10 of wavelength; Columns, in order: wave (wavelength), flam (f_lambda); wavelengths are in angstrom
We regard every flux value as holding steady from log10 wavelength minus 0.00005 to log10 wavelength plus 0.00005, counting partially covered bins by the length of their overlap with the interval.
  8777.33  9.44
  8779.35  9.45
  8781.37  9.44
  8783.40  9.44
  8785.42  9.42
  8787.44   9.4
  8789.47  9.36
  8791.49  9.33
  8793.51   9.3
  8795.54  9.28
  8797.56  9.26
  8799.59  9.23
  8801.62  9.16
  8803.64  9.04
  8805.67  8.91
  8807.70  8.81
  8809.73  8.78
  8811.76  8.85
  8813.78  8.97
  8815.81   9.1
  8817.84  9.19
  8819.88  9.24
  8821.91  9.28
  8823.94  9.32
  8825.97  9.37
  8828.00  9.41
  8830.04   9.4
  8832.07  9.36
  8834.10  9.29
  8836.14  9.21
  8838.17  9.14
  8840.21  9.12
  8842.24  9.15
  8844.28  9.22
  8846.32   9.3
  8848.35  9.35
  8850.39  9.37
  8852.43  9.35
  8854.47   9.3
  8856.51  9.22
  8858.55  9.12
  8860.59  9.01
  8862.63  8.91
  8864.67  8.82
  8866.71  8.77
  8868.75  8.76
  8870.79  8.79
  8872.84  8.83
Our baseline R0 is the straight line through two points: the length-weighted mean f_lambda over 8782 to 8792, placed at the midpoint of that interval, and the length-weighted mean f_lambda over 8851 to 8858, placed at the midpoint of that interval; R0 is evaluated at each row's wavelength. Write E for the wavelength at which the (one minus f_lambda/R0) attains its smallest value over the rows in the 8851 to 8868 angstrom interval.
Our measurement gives 8852.43 angstrom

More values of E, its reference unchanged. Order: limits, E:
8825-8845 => 8828.00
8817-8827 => 8825.97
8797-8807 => 8797.56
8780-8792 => 8783.40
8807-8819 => 8817.84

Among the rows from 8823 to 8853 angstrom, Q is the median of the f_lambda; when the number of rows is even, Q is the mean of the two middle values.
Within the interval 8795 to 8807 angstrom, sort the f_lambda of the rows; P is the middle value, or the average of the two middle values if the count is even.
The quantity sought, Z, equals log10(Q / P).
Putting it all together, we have 0.0059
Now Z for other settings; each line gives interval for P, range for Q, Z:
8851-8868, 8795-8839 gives 0.0074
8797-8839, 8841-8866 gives 0.0005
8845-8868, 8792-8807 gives 0.0005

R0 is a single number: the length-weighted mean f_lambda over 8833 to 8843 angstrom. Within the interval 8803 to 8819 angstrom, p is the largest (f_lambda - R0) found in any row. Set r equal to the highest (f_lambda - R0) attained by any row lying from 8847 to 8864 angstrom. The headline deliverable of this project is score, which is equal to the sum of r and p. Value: 0.18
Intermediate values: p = 0.00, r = 0.18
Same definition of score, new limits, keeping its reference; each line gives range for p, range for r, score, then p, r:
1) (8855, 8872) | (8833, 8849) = 0.19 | 0.03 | 0.16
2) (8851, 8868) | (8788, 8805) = 0.33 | 0.16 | 0.17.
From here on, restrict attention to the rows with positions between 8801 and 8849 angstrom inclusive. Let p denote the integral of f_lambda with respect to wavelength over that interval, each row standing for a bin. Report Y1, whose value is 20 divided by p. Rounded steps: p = 440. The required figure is 0.045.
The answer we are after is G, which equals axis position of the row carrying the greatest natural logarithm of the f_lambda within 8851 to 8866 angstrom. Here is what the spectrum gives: 8852.43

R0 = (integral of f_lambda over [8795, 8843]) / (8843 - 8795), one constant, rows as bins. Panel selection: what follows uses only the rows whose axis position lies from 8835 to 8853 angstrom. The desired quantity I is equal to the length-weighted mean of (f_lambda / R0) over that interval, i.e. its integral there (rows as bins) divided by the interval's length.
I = 1.009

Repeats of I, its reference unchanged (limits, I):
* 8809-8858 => 1.007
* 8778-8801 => 1.021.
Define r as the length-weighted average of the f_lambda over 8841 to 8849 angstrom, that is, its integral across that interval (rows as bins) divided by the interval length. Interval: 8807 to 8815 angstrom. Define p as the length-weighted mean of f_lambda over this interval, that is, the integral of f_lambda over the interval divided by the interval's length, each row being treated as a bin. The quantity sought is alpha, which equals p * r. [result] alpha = 82.1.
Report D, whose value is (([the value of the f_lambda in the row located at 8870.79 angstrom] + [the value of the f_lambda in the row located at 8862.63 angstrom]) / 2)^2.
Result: 78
